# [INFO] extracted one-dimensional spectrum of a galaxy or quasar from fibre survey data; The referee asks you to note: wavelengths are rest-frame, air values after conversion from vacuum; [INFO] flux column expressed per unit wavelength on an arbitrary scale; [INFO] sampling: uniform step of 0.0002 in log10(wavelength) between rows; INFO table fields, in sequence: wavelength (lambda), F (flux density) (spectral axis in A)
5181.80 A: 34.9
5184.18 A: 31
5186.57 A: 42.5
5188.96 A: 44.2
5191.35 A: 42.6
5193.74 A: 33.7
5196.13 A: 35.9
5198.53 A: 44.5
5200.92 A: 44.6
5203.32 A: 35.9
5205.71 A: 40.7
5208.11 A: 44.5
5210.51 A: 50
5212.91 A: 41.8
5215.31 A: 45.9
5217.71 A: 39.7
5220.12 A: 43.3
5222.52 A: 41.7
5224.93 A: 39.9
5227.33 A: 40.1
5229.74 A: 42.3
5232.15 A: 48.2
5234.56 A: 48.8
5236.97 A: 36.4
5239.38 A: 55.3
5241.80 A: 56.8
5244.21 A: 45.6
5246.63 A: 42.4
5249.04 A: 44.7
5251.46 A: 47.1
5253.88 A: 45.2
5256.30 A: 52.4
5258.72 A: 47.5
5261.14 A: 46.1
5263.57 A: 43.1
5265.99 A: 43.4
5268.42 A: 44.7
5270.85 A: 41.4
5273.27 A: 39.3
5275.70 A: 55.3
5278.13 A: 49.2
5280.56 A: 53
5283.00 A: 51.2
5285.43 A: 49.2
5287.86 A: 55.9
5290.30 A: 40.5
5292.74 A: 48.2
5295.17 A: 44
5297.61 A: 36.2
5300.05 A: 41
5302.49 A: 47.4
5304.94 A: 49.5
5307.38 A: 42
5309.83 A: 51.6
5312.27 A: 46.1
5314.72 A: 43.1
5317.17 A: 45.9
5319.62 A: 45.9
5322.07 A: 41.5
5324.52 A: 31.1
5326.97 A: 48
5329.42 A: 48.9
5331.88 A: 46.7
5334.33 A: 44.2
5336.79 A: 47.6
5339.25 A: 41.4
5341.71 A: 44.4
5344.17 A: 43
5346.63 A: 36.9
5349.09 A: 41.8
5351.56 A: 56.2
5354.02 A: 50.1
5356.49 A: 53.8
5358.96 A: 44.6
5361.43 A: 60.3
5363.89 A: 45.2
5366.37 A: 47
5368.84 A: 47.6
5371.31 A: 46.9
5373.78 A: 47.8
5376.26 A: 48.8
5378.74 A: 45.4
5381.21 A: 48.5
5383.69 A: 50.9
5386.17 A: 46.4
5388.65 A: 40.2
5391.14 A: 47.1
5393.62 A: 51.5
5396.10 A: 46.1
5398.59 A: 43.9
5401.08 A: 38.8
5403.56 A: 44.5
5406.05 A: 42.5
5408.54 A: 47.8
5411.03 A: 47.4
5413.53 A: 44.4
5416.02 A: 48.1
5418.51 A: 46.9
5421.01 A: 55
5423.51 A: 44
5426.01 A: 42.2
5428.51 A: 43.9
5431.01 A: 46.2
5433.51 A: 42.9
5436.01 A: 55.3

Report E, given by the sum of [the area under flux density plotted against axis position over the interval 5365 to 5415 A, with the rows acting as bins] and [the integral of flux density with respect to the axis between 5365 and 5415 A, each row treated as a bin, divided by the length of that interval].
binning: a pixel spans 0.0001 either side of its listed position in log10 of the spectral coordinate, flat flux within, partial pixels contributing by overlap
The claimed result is 2355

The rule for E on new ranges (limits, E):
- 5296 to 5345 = 2214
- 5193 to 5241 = 2101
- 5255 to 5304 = 2323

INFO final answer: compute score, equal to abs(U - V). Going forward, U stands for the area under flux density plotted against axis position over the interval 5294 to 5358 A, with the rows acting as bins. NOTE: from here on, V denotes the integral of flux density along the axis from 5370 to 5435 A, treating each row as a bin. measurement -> 122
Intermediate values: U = 2876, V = 2998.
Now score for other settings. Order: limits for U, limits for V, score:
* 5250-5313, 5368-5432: 27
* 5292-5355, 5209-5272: 29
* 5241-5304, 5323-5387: 56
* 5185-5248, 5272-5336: 214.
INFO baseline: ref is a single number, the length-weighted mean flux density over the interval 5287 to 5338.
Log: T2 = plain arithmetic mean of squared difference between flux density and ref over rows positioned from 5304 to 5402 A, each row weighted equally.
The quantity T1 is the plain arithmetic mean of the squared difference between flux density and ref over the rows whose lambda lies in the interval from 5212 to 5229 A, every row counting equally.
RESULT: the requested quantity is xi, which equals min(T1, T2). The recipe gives 14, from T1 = 14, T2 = 27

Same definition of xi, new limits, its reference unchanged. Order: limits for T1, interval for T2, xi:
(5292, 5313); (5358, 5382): 21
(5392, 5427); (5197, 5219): 16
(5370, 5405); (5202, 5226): 13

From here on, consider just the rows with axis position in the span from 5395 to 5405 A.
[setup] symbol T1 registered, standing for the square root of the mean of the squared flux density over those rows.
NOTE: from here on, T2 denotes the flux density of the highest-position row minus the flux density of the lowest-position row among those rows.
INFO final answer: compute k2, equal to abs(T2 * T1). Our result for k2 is 69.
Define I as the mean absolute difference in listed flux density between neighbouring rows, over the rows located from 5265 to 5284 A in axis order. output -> 4.91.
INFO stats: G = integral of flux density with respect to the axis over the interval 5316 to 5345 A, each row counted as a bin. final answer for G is 1278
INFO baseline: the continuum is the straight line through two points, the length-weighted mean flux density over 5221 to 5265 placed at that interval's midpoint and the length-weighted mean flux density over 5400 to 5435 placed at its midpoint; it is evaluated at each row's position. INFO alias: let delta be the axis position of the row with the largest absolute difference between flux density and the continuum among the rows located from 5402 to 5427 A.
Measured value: 5421.01 A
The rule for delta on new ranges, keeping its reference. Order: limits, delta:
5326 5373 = 5361.43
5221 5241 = 5239.38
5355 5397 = 5361.43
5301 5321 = 5309.83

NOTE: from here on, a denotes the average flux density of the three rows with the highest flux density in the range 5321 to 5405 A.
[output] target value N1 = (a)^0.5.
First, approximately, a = 56.8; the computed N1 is 7.53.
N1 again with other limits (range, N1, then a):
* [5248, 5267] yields 7.00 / 49.0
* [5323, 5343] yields 6.94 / 48.2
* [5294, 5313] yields 7.04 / 49.5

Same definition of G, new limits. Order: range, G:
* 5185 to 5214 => 1206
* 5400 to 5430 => 1365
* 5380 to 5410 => 1371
